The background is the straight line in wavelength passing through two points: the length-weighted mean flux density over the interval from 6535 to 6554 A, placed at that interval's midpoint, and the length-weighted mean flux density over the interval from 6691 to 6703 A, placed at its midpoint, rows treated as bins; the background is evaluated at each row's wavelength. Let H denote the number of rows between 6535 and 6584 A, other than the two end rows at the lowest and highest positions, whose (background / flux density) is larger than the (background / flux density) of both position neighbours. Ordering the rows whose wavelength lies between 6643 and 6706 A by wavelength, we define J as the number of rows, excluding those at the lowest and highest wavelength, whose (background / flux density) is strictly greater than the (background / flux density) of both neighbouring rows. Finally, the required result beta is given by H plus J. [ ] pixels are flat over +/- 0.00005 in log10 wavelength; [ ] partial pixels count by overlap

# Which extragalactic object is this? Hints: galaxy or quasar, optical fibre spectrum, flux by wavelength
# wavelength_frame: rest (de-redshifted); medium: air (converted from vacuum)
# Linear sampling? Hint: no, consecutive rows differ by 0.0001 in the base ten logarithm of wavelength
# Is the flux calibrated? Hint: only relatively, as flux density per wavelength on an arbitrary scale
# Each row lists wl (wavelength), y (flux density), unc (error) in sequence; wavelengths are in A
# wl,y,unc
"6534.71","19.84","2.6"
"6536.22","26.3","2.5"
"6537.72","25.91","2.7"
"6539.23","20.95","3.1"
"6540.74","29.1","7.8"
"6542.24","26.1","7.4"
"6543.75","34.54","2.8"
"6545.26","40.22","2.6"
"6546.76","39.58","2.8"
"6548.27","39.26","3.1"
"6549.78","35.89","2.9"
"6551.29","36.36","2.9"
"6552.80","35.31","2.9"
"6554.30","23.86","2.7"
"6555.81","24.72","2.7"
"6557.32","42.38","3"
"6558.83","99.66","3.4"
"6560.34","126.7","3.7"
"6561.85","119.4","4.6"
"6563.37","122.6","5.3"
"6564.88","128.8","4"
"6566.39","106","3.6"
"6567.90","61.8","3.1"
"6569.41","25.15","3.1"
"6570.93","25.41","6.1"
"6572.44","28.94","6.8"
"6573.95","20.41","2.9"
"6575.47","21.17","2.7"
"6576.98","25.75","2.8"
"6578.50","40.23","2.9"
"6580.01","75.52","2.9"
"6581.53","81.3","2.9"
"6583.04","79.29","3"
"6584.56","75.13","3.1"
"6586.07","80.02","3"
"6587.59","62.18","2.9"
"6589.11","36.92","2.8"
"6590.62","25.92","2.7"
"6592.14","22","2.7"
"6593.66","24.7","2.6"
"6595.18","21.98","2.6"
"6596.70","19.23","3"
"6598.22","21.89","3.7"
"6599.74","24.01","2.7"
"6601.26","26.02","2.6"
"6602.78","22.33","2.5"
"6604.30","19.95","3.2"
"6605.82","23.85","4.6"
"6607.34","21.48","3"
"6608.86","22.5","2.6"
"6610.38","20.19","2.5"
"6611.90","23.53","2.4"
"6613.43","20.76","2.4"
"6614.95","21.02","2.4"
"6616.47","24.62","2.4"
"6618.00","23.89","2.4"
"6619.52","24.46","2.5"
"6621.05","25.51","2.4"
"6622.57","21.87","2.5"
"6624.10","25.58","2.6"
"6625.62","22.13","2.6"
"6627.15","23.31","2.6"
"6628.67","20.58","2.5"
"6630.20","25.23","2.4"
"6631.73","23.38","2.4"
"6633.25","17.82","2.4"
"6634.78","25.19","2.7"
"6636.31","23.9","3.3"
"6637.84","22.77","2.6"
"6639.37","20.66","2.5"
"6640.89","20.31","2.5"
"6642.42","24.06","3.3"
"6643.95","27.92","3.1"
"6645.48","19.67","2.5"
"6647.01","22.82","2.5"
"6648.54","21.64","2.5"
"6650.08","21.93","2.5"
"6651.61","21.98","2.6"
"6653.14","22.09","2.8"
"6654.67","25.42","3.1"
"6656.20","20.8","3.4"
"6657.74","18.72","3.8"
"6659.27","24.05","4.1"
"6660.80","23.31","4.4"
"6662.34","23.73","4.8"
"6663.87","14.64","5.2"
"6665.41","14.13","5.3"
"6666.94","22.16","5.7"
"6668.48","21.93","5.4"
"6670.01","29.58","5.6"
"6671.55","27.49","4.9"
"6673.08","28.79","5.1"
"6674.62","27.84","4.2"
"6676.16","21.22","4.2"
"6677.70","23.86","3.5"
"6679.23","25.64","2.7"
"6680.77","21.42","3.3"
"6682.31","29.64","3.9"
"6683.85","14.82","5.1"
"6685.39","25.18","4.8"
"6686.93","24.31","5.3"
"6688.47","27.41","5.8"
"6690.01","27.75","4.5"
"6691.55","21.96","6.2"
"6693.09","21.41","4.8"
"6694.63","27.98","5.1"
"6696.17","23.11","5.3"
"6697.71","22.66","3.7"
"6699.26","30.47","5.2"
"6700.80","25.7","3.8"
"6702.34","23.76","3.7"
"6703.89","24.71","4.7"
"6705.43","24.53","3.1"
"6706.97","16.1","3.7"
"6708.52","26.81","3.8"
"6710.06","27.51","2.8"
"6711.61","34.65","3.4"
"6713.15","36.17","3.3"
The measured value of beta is 21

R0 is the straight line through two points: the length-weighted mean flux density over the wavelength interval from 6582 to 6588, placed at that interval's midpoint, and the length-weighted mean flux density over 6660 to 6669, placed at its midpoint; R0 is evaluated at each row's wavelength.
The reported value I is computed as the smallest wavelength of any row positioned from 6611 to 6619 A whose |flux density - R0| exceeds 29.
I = 6611.90 A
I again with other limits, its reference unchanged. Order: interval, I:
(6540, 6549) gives 6540.74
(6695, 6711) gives 6699.26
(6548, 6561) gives 6548.27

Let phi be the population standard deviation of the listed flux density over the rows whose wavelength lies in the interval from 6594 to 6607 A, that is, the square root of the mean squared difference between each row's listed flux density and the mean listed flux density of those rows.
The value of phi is 2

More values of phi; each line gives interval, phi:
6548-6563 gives 38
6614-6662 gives 2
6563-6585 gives 37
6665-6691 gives 5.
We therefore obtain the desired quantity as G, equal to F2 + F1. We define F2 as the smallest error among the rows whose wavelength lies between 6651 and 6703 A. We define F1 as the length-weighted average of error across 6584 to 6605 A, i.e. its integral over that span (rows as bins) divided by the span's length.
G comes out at 5.5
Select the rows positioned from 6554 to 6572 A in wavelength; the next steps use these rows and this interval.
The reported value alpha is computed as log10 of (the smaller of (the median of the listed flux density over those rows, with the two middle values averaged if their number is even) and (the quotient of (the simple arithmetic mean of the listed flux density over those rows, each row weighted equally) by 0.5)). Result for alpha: 1.91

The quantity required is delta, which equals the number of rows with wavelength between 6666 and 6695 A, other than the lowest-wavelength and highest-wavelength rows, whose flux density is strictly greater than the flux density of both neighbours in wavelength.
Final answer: 6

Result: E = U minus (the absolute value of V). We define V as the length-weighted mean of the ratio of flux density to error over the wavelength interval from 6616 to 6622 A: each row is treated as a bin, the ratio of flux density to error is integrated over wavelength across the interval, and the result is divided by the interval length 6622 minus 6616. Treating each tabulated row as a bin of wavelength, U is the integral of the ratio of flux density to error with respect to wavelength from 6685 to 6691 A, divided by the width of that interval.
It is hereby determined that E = -5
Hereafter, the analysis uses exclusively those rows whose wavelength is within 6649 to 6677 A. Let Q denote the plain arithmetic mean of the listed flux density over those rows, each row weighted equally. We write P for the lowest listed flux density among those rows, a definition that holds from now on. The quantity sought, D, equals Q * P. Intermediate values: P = 14.13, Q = 23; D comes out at 322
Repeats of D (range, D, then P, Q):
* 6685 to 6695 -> 538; 21.41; 25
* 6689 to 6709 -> 393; 16.1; 24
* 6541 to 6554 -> 937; 26.1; 36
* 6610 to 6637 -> 409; 17.82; 23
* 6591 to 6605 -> 432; 19.23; 22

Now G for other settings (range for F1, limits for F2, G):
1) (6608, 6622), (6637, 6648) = 4.9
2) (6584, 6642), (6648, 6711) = 5.2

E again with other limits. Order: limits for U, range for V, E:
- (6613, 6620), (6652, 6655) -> 1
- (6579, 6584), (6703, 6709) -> 20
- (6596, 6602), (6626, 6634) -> -1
